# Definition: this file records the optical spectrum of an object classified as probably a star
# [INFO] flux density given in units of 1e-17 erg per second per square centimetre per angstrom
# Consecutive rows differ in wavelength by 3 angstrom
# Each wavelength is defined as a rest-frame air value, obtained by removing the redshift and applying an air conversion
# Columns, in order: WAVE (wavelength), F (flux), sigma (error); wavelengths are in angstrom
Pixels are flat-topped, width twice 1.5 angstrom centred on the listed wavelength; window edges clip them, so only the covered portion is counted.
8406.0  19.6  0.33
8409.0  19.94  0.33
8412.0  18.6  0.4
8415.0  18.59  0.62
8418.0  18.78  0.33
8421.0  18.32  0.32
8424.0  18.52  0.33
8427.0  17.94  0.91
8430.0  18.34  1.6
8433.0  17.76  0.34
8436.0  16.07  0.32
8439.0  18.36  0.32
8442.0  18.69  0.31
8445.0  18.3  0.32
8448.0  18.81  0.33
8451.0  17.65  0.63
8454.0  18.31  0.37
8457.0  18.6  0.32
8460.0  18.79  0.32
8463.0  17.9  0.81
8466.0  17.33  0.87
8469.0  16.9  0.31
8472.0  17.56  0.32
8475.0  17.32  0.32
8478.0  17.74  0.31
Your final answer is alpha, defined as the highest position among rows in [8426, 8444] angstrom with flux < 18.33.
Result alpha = 8436.0 angstrom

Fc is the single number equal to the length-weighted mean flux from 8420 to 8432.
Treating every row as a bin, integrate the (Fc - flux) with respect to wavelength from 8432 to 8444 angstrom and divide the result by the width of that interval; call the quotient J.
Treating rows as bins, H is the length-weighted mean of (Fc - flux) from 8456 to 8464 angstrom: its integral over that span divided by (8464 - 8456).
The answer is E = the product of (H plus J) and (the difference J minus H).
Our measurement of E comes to 0.23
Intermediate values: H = -0.2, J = 0.51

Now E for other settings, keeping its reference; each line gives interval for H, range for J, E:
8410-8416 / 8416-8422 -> -0.10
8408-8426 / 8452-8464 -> -0.21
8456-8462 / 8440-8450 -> -0.06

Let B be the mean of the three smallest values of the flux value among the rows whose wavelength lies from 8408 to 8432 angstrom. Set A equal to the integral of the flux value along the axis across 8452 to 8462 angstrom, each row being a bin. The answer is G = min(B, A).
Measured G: 18.2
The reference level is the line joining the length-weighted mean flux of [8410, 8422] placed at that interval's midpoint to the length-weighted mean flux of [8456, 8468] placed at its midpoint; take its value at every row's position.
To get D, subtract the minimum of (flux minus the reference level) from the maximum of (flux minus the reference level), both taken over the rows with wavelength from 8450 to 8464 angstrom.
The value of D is 1.2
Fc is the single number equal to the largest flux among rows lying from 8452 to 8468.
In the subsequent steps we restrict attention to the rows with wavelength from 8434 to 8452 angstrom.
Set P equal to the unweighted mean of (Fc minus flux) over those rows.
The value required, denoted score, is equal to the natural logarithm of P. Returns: -0.2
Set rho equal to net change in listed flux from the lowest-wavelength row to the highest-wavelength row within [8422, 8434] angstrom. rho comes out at -0.8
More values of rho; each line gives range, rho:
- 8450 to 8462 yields 1.1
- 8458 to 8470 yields -1.9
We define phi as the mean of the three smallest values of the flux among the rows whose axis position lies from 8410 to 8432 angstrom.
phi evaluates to 18.2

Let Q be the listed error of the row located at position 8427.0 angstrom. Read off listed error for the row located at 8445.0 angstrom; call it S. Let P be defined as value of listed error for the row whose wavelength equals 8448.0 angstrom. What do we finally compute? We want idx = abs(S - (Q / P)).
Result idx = 2.4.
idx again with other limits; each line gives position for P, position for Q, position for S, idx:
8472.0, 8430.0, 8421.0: 4.7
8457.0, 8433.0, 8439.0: 0.7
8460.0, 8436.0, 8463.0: 0.2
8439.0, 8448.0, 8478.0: 0.7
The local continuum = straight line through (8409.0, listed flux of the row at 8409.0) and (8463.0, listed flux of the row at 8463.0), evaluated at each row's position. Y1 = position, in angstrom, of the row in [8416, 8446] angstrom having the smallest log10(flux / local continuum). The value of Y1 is 8436.0 angstrom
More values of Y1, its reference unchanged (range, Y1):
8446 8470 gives 8469.0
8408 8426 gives 8412.0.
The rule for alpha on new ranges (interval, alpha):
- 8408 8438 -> 8436.0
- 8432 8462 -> 8454.0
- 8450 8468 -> 8466.0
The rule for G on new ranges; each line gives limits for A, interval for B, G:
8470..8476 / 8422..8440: 17.3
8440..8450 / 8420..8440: 17.3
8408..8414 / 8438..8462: 18.1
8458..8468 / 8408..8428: 18.3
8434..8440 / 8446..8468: 17.6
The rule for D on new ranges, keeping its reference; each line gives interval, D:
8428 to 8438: 2.2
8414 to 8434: 0.8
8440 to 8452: 1.1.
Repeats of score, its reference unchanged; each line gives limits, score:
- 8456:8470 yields -0.1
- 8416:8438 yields -0.2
